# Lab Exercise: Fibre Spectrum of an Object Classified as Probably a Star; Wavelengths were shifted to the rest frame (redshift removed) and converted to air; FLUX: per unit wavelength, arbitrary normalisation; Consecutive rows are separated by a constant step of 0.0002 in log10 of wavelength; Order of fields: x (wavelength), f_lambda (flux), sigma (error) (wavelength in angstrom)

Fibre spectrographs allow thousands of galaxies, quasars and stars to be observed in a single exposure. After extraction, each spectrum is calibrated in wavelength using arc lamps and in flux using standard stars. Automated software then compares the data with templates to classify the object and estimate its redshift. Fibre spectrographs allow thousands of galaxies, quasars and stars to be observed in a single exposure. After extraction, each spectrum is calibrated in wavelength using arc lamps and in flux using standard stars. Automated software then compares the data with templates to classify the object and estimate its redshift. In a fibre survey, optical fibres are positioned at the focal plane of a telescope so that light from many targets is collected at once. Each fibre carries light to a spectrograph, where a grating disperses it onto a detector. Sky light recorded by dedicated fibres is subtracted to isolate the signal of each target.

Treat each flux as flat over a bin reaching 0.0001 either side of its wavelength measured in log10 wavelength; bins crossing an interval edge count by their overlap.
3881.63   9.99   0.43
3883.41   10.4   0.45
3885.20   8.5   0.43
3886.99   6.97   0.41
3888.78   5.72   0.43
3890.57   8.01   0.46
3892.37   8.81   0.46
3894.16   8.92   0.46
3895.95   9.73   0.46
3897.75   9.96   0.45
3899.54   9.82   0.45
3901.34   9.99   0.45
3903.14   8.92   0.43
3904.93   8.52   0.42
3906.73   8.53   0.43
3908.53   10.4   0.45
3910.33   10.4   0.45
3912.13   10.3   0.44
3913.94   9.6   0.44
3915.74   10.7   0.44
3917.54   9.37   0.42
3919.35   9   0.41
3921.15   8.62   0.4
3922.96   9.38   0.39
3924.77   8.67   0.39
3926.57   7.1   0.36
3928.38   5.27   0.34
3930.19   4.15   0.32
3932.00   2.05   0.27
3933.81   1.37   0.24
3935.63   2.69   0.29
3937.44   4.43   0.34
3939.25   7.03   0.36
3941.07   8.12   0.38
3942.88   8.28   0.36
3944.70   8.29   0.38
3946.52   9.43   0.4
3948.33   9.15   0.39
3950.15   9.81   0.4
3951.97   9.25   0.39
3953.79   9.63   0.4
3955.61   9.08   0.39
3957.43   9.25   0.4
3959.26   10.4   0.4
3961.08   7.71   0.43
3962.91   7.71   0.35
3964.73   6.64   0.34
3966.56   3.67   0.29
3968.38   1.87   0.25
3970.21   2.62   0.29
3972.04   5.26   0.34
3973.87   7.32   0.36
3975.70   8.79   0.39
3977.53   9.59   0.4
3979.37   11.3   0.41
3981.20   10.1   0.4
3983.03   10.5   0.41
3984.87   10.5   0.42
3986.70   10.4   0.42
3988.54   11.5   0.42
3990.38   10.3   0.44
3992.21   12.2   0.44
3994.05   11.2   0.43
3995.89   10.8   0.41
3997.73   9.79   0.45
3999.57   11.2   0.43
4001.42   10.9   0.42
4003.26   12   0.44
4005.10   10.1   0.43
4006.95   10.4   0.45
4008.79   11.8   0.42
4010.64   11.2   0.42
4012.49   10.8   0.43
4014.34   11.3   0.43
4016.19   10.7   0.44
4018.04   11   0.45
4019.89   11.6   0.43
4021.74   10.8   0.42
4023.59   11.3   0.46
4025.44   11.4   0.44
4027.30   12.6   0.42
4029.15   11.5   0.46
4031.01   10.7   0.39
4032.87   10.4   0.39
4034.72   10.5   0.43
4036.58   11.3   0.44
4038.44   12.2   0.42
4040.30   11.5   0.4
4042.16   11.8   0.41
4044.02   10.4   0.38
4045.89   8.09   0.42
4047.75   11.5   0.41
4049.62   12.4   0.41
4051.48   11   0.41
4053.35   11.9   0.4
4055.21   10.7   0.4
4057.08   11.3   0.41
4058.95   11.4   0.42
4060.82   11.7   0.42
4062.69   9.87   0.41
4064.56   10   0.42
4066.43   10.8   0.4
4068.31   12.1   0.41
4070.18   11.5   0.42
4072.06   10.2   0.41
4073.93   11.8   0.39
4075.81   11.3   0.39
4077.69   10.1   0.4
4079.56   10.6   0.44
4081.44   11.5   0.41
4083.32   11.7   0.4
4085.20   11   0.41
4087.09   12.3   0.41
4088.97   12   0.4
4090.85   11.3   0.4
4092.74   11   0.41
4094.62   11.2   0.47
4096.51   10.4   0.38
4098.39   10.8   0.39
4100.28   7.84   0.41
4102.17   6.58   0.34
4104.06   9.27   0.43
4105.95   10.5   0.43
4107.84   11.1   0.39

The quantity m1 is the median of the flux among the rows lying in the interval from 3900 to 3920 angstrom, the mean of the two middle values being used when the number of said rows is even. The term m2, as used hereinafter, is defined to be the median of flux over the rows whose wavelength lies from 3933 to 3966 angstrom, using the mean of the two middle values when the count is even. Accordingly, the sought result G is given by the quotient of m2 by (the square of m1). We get 0.090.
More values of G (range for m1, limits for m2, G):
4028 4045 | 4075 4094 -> 0.088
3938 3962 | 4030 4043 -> 0.135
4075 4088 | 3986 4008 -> 0.085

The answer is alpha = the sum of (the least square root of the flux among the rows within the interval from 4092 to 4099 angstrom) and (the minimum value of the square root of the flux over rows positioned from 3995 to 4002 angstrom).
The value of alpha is 6.35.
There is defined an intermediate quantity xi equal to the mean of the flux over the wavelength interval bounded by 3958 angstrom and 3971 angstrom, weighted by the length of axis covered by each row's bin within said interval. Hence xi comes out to 6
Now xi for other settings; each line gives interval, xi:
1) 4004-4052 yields 11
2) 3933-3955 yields 7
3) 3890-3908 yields 9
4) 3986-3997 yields 11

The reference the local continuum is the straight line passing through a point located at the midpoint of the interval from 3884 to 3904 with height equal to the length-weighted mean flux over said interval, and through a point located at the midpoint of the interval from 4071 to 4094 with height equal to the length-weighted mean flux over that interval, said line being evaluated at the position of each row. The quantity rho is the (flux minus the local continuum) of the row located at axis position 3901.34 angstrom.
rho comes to 1.2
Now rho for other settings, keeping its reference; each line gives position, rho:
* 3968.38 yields -7.8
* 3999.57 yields 1.1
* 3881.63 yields 1.5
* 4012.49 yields 0.5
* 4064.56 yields -1.0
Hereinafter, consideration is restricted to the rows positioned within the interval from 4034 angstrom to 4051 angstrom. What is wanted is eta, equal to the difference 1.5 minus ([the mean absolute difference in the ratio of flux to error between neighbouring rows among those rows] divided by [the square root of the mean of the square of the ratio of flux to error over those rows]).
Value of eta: 1.38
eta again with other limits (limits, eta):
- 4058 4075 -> 1.41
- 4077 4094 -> 1.43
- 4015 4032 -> 1.41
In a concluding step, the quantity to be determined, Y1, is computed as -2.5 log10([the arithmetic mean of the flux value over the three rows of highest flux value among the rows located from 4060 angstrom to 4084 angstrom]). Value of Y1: -2.69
